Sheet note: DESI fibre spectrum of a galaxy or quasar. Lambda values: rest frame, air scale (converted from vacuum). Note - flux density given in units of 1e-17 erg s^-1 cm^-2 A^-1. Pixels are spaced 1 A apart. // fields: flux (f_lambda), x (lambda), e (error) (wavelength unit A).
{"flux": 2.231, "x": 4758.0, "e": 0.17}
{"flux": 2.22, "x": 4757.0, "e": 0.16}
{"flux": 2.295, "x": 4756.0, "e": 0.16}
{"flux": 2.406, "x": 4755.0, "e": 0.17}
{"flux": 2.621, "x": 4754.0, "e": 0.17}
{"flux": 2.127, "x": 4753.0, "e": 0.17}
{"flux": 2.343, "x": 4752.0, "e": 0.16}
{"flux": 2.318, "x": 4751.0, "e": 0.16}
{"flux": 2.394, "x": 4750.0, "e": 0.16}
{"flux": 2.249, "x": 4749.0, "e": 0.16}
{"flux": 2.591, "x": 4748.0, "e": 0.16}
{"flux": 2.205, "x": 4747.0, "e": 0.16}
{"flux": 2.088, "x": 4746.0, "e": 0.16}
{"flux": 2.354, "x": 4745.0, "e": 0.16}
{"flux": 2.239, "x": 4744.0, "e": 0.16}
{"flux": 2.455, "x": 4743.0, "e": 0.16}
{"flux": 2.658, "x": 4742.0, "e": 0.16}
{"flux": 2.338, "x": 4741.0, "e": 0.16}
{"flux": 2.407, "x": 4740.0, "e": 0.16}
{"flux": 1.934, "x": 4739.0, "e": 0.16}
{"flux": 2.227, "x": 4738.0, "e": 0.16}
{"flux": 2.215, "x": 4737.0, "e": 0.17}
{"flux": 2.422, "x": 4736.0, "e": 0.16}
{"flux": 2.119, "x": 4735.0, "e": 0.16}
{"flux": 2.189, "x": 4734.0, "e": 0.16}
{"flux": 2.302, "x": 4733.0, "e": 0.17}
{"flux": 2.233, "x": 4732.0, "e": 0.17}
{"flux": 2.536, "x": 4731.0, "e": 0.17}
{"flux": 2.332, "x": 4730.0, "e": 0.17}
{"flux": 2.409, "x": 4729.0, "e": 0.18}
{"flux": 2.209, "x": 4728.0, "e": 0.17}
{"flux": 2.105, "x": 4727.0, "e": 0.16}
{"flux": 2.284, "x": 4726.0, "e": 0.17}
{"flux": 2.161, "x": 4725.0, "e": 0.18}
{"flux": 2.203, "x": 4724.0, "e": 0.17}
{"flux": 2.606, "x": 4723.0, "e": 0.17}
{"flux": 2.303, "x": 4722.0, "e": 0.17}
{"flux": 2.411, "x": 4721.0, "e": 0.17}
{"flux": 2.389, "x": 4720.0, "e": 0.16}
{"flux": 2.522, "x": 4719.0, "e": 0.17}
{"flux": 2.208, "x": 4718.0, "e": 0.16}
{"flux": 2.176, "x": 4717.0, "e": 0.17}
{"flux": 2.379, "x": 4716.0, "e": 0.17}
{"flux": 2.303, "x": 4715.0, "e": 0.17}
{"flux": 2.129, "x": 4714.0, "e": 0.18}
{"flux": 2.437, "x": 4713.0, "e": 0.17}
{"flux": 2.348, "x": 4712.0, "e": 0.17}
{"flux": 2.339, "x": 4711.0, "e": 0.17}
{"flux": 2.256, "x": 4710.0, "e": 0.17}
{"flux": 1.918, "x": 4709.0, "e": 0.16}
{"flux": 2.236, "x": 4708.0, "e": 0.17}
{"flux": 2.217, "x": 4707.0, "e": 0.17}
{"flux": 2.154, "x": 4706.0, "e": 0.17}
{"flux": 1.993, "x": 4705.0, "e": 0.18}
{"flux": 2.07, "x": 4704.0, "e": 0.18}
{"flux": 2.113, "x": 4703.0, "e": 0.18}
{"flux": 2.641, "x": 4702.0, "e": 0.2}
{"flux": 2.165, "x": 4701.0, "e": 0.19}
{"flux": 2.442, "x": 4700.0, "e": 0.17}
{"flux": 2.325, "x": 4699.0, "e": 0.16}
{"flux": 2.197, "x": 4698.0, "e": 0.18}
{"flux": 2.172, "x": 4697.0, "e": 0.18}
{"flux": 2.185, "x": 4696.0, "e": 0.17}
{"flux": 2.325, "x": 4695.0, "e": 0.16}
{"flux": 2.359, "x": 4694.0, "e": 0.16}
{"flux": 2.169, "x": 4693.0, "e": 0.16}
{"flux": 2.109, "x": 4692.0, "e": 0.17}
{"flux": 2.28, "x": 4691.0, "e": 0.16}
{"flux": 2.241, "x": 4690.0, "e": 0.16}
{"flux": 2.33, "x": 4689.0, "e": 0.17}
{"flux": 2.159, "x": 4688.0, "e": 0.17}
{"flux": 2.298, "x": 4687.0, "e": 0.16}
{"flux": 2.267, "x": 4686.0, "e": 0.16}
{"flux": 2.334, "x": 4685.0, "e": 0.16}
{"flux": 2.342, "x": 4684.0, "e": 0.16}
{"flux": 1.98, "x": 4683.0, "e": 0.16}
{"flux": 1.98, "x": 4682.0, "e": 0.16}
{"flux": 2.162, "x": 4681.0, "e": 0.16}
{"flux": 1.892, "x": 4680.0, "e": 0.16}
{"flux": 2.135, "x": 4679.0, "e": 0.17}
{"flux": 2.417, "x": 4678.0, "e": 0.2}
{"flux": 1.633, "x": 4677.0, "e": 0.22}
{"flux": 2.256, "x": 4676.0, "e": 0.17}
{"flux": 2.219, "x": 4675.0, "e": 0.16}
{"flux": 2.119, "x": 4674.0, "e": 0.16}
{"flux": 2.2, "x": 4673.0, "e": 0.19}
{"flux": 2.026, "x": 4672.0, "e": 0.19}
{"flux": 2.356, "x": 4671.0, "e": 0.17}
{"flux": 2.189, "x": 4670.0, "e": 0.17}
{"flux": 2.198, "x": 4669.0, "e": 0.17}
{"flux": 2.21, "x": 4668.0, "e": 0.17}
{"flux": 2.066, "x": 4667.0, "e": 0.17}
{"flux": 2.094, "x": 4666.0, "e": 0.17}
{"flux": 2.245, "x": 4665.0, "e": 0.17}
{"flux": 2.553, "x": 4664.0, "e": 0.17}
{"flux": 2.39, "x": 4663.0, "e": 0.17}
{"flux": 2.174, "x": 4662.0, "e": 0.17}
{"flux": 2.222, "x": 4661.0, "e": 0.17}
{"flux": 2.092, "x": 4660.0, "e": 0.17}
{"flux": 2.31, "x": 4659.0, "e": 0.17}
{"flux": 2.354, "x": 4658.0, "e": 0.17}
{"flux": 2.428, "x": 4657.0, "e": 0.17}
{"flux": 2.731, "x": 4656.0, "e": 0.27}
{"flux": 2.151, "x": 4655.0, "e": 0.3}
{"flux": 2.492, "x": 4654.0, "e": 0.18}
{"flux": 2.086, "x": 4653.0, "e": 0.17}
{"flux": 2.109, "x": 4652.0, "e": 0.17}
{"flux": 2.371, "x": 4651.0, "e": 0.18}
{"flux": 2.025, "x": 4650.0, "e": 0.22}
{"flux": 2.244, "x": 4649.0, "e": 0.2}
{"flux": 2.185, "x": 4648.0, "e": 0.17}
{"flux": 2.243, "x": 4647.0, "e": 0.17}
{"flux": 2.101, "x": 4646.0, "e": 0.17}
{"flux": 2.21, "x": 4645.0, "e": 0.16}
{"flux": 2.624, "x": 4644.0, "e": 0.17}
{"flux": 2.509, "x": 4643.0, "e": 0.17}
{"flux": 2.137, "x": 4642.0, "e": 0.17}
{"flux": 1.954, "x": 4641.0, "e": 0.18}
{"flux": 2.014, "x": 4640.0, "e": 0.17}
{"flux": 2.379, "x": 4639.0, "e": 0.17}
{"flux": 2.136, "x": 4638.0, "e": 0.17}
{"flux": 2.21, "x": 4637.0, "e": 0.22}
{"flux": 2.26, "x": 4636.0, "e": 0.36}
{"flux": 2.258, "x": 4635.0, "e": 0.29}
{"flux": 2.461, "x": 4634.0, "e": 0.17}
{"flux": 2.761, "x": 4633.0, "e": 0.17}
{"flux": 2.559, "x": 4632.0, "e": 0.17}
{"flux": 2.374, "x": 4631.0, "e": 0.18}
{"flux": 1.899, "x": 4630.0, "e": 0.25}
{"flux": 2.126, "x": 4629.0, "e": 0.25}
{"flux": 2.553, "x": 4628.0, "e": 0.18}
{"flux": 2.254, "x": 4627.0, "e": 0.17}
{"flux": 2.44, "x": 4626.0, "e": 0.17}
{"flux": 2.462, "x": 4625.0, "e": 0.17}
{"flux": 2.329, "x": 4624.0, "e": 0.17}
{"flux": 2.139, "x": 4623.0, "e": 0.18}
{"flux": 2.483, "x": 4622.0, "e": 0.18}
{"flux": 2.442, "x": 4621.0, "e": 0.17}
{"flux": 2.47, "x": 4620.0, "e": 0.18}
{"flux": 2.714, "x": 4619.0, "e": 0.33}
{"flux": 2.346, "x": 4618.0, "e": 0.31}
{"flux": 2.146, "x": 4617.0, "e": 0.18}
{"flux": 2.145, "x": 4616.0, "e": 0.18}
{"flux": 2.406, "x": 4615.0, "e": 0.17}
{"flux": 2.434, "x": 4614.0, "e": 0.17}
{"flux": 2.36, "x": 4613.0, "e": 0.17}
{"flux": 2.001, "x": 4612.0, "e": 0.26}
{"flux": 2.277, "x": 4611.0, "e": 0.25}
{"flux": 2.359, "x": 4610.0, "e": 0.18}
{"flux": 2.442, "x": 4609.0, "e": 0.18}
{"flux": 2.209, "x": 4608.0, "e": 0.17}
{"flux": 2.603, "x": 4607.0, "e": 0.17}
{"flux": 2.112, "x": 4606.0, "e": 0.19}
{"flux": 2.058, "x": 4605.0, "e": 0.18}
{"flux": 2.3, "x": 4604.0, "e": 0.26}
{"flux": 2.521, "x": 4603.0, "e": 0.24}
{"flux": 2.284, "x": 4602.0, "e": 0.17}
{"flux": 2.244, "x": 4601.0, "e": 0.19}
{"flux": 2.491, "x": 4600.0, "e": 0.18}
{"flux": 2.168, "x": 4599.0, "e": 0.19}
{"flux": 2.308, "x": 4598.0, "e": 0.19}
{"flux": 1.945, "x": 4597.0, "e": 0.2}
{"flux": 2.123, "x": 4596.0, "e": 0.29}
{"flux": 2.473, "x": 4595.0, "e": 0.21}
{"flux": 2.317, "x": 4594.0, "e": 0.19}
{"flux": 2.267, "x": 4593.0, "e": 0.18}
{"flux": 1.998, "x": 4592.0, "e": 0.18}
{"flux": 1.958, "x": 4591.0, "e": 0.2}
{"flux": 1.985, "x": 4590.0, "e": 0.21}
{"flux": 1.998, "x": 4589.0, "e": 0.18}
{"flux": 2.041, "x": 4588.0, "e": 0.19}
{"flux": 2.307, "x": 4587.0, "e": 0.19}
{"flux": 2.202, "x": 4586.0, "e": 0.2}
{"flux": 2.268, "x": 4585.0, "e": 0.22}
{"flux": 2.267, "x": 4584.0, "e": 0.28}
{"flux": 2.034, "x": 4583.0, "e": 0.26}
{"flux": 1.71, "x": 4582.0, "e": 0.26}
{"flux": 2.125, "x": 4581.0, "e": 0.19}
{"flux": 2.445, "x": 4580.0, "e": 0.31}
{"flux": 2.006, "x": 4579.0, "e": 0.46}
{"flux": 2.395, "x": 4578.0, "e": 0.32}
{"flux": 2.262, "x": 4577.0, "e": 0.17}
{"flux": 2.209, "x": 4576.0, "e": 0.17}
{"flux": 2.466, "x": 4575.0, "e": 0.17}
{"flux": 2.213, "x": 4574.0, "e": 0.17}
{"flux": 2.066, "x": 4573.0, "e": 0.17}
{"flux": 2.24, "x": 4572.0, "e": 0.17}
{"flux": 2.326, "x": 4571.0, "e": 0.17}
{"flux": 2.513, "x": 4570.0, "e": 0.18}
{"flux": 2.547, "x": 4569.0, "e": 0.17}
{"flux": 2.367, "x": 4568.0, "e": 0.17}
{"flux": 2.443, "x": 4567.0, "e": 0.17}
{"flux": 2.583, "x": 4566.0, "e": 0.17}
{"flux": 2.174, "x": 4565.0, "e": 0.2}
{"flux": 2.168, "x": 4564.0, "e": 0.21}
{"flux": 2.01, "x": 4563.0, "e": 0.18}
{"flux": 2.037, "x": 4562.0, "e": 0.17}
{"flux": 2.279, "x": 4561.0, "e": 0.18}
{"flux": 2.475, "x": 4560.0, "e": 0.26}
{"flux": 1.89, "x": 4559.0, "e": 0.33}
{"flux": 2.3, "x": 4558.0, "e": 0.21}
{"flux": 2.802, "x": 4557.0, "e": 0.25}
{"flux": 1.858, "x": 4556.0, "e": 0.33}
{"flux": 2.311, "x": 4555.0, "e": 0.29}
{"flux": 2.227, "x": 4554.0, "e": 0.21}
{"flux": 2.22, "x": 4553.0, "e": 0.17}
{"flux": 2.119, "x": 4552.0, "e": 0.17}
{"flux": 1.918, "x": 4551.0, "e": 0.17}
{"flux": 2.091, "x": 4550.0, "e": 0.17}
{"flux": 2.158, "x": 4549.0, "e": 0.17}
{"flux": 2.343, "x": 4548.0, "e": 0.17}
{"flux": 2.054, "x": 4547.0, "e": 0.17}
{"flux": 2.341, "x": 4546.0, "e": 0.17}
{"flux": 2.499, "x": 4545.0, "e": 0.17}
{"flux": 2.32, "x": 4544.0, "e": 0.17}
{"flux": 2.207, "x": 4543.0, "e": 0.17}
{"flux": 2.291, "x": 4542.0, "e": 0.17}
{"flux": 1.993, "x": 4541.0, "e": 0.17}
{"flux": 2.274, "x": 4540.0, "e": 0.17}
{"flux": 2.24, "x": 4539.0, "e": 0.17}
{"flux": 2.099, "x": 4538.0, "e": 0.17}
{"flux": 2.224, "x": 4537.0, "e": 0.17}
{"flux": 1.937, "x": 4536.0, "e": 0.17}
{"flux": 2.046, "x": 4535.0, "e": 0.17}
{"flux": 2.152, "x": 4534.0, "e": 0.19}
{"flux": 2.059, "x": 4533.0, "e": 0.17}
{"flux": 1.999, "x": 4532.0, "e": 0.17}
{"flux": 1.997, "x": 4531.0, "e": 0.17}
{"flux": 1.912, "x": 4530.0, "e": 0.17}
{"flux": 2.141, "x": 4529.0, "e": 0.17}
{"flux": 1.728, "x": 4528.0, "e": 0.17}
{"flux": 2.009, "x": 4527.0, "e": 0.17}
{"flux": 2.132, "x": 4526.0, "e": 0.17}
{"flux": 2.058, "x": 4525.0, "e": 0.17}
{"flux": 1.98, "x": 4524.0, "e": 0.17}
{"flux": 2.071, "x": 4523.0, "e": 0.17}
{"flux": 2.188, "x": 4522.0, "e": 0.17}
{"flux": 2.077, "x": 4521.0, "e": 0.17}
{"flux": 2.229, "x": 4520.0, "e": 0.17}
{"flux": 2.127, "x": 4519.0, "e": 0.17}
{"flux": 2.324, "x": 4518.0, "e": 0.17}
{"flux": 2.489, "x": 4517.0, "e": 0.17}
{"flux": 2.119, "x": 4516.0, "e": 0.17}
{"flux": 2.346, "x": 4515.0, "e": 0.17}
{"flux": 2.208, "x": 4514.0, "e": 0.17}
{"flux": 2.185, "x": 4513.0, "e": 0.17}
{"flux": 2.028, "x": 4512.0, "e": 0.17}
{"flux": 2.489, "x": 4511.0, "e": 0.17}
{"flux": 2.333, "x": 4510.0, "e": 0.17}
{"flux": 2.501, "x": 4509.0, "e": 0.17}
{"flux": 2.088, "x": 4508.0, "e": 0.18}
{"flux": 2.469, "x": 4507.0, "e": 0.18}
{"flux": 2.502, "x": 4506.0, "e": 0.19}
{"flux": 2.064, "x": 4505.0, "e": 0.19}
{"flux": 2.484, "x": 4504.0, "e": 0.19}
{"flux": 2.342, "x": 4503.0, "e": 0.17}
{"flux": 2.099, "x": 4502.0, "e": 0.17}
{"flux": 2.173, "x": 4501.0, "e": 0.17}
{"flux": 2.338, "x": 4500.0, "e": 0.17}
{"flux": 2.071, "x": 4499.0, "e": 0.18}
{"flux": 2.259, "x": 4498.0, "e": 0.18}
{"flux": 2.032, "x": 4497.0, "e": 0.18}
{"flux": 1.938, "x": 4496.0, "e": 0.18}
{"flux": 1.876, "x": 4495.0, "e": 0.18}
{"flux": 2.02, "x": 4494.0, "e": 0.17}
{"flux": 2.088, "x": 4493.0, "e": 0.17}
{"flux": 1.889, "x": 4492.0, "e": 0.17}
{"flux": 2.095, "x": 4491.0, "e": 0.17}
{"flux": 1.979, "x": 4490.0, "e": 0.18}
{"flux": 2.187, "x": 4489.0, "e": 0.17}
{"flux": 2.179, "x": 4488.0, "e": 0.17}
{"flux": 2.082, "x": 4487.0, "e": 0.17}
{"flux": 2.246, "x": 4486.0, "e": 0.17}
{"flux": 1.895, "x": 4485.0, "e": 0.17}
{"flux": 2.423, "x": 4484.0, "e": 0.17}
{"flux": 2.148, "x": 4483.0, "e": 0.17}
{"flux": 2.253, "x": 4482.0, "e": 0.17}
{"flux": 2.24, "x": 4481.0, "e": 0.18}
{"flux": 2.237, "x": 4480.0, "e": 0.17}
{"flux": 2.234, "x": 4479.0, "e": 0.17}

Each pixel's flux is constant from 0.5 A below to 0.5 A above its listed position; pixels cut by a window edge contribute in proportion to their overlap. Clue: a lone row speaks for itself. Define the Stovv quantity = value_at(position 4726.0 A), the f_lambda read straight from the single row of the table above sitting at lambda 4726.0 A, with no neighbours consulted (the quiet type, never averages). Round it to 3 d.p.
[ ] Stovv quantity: 2.284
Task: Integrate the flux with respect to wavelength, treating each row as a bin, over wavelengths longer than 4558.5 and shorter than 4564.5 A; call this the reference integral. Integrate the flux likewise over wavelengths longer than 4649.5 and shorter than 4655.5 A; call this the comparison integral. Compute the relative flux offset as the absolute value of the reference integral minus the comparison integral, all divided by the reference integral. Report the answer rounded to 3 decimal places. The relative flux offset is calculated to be 0.029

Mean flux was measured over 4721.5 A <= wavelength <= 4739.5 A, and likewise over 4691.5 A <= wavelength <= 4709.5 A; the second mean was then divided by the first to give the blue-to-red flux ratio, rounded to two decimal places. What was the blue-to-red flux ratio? 0.98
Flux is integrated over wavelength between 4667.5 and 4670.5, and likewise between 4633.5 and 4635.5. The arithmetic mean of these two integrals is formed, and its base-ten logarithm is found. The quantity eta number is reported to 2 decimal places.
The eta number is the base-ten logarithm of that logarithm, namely -0.12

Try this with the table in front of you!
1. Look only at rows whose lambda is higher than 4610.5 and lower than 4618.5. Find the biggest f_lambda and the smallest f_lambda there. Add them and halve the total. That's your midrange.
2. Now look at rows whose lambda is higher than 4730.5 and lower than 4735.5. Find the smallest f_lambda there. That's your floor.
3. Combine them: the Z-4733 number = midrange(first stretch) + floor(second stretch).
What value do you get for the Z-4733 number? 4.34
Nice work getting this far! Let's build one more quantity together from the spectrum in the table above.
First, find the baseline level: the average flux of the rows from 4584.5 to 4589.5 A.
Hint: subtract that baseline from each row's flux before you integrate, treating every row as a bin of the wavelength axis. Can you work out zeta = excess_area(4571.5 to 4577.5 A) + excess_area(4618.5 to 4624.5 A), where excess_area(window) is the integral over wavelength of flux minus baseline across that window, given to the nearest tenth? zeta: 2.1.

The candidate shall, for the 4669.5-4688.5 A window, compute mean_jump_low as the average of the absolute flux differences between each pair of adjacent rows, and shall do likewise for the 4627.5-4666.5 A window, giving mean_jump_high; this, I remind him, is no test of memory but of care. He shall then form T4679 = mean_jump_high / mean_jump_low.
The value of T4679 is 0.99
